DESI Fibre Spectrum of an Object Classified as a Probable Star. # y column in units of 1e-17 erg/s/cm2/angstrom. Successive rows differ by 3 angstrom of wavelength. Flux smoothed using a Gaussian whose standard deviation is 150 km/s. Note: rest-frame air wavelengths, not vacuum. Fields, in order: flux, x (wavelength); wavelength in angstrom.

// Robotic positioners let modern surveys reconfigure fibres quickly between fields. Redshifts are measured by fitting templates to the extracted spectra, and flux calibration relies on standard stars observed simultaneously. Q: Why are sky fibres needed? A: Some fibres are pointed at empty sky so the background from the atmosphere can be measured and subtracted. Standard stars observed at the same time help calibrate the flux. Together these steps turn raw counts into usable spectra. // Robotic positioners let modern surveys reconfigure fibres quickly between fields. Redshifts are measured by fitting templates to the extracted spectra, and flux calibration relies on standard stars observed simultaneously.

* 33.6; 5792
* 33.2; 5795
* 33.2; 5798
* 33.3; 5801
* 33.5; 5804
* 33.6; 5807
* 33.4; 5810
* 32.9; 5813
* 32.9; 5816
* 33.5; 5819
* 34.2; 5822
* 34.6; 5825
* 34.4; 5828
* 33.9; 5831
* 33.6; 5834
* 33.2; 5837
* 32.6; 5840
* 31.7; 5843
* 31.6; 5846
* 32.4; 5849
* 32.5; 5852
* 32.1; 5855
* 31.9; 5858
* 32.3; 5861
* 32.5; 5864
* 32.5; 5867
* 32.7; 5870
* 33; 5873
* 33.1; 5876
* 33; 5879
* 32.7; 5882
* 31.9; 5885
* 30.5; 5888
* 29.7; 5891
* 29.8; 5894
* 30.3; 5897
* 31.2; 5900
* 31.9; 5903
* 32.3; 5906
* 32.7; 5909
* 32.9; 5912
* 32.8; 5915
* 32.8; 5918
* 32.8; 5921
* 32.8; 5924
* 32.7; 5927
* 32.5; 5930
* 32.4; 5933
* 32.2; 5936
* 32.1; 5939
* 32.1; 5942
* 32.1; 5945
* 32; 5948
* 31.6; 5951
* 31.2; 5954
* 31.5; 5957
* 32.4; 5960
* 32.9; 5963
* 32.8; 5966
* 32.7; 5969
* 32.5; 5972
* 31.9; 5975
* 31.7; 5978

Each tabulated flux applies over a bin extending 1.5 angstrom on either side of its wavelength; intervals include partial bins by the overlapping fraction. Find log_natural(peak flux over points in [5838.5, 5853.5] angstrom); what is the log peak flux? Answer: 3.484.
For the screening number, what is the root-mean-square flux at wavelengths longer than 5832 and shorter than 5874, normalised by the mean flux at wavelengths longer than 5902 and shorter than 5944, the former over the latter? 0.999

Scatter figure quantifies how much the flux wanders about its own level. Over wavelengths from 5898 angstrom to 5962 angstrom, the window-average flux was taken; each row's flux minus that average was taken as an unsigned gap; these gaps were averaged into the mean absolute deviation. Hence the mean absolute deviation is 0.43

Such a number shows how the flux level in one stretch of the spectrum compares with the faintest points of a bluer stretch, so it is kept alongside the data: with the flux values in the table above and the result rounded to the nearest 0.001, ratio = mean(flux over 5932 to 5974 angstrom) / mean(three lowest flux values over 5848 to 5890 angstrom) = 1.024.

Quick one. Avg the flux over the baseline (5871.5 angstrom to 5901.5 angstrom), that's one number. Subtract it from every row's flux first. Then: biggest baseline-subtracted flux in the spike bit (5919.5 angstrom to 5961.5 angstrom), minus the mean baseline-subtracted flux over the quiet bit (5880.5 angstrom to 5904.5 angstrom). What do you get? 1.8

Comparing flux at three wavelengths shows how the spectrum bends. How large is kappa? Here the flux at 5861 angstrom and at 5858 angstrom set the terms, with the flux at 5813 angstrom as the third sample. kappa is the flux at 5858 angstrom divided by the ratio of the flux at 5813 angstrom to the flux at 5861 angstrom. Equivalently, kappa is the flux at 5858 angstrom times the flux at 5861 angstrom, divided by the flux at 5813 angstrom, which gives 31.3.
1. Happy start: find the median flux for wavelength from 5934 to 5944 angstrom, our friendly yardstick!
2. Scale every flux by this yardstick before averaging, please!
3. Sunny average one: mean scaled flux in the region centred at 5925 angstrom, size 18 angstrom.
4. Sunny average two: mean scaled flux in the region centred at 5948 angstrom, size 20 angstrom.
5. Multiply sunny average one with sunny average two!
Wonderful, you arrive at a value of 1.01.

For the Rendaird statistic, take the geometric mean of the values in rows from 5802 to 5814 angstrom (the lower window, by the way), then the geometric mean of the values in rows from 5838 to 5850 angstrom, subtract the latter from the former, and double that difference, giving 2.6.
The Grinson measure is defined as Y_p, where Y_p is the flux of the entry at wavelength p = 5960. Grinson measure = 32.4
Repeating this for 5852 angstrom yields 32.5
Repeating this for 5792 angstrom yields 33.6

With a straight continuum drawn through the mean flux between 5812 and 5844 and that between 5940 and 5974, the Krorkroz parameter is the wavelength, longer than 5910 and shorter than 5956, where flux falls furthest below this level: 5954 angstrom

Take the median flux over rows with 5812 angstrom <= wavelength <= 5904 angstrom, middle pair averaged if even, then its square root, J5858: 5.70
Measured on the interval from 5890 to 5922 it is 5.68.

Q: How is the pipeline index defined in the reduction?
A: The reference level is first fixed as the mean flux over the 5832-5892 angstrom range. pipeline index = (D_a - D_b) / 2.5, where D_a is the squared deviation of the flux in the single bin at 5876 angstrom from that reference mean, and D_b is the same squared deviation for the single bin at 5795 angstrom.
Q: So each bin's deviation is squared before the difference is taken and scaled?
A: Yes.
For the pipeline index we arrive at -0.07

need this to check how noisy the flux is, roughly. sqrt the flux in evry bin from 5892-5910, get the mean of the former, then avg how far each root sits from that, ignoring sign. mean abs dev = 0.083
